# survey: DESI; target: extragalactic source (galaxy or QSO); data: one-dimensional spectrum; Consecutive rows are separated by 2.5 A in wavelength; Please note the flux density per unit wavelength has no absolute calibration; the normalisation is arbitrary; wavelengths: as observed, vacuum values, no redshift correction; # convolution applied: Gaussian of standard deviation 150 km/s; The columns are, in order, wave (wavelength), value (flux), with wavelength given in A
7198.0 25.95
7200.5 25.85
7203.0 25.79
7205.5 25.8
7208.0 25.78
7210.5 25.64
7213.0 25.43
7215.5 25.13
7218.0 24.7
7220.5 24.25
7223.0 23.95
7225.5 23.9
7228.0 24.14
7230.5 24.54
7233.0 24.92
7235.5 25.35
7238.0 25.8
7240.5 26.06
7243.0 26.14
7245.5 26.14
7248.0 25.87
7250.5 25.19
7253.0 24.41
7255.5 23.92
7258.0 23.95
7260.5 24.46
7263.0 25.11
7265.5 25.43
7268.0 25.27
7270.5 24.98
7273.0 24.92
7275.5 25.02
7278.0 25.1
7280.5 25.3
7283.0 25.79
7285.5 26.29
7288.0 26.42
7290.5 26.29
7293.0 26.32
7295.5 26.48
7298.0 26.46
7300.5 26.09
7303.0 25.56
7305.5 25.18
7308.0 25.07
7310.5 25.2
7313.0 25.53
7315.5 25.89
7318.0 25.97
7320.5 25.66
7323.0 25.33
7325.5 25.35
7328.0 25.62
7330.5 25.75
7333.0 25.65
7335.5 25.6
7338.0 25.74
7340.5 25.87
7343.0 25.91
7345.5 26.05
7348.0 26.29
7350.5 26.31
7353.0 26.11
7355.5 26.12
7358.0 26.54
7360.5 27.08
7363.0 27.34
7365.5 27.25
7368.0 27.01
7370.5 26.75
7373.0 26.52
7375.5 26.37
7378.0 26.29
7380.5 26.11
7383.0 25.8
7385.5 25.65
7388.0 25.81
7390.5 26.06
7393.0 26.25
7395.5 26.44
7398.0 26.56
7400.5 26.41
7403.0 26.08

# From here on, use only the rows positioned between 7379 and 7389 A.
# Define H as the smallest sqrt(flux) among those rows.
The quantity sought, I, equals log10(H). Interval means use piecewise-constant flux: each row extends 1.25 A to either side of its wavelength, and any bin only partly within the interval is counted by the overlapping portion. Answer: 0.705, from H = 5.06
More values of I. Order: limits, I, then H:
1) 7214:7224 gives 0.690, 4.89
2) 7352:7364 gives 0.708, 5.11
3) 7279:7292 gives 0.702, 5.03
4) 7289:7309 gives 0.700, 5.01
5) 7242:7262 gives 0.689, 4.89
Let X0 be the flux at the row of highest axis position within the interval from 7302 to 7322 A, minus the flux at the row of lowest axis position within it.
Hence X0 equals 0.1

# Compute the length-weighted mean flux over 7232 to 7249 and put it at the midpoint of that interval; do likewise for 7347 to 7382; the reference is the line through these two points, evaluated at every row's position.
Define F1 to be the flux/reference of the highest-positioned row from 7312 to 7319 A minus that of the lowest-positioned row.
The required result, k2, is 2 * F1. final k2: 0.031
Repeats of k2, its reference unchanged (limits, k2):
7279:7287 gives 0.074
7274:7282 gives 0.019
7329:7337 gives -0.014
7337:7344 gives 0.010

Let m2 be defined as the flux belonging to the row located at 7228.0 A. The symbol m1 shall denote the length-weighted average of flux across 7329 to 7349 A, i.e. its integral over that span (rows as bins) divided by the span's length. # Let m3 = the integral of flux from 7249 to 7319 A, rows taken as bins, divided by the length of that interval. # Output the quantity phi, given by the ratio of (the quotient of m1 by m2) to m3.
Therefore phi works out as 0.0421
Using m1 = 25.8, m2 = 24.14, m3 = 25.4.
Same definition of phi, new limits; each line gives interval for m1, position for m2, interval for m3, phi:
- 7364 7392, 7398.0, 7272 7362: 0.0384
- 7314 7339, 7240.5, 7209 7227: 0.0398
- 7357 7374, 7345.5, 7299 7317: 0.0405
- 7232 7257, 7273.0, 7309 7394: 0.0390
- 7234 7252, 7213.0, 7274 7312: 0.0393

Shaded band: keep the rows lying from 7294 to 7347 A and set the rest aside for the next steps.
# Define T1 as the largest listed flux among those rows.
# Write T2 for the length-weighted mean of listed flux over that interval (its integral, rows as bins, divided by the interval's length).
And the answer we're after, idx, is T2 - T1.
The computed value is -0.76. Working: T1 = 26.48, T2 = 25.7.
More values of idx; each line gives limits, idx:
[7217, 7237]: -0.87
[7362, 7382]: -0.65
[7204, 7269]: -1.09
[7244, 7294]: -1.11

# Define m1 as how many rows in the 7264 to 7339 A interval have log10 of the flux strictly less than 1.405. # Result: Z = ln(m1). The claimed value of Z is 2.4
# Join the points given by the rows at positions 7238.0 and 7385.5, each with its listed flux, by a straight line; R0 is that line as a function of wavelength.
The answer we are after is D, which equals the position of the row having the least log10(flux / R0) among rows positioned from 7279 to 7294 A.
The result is 7280.5 A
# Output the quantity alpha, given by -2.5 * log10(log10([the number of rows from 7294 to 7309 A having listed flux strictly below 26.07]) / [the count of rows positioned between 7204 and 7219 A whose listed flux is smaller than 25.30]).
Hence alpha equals 1.56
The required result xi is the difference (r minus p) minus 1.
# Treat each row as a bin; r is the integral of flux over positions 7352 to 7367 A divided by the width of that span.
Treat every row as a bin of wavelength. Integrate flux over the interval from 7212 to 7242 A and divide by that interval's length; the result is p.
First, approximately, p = 24.9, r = 26.8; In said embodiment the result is 0.9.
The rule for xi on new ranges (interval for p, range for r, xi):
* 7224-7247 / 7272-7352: -0.5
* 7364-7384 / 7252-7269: -2.9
